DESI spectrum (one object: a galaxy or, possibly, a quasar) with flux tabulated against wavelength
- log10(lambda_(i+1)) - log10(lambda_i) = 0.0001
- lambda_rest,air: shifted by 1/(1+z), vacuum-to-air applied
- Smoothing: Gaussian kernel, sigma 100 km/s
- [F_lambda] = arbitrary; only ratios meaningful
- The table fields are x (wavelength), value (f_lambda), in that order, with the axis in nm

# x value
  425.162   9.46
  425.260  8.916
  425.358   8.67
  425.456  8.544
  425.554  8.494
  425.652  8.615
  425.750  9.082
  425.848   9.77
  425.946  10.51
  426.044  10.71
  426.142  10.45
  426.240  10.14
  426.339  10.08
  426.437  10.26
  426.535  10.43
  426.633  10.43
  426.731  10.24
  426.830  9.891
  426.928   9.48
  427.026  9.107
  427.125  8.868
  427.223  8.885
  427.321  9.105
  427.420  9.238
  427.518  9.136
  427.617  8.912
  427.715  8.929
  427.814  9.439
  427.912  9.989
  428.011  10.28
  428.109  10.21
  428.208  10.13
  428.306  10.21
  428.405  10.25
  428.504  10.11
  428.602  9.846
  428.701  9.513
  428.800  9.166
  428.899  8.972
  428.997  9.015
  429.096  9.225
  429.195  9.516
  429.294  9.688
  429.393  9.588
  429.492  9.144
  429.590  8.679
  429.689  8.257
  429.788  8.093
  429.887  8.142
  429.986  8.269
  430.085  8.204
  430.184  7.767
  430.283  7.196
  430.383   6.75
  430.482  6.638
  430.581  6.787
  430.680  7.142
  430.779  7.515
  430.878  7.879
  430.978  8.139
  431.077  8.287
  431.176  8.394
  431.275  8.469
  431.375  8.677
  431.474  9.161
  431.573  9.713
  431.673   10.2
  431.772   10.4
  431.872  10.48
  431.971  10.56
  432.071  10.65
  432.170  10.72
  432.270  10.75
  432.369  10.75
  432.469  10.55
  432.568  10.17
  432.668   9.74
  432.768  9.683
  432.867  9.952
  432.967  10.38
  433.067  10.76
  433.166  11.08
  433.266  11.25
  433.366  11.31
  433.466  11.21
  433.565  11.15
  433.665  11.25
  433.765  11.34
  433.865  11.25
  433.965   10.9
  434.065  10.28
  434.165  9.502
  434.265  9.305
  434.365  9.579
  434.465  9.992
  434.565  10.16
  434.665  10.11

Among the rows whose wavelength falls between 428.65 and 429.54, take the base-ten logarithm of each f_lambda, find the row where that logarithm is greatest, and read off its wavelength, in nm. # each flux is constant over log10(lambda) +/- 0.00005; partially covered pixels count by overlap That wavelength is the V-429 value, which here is 429.294 nm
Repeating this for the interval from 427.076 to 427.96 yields 427.912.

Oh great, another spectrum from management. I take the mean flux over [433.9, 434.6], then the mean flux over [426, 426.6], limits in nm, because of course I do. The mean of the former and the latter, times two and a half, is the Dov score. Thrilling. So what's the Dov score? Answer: 25.4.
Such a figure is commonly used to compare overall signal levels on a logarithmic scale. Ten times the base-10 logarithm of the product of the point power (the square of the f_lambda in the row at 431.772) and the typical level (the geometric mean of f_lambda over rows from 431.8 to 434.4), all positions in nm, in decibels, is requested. 30.57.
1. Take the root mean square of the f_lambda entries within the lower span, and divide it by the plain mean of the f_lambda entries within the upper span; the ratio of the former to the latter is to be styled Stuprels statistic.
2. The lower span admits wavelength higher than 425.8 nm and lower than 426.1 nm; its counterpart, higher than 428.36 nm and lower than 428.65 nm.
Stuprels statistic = 1.03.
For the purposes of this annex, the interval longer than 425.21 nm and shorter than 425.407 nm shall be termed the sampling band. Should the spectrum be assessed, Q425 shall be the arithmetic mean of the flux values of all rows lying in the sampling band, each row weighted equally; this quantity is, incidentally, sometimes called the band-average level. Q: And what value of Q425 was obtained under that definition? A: 8.8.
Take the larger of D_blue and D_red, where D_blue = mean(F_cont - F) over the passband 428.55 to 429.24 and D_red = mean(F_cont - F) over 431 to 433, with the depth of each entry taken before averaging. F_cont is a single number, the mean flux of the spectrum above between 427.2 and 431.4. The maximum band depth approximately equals -0.54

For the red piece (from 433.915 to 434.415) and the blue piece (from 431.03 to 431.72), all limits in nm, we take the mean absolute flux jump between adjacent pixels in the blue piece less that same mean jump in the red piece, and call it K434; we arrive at -0.15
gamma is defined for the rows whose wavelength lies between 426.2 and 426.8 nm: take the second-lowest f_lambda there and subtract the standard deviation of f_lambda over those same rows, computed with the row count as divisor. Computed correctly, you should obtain 10.0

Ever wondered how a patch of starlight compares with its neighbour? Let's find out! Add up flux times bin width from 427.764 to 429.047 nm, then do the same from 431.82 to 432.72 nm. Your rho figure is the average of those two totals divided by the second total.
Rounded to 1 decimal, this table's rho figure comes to 1.2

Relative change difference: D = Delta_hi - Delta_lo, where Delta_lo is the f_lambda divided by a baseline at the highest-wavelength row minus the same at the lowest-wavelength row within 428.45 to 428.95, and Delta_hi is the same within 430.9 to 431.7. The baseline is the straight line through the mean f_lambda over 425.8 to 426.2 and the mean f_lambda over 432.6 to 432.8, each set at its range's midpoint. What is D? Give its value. 0.32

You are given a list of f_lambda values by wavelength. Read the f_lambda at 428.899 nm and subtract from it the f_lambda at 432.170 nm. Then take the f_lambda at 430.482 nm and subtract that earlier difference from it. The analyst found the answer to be 8.4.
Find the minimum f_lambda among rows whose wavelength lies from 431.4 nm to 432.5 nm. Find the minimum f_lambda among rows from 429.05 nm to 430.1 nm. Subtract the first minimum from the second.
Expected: -1.1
